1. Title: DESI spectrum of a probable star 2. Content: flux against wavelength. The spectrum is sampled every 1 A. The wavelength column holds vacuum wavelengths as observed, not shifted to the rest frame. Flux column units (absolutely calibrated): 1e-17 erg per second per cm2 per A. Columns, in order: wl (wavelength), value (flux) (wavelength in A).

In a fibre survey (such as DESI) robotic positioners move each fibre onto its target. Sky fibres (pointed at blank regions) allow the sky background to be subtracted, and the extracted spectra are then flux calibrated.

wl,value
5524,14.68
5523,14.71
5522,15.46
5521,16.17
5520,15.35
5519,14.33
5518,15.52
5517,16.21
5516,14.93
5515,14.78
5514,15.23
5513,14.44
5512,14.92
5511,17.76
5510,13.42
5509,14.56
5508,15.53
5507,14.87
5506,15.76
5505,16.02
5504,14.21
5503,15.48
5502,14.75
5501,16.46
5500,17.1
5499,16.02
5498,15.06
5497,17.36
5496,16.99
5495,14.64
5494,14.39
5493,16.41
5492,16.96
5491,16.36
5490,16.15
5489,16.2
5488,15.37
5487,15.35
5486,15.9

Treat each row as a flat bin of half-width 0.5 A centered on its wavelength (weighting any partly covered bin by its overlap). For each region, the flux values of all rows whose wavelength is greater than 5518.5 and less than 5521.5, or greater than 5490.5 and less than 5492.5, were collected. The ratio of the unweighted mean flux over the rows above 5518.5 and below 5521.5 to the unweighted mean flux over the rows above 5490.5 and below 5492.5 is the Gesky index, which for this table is 0.92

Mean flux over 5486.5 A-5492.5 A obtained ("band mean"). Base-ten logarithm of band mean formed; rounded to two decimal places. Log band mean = 1.21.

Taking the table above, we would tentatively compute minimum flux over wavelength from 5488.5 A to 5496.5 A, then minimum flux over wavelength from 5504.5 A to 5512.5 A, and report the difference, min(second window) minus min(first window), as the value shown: -1.0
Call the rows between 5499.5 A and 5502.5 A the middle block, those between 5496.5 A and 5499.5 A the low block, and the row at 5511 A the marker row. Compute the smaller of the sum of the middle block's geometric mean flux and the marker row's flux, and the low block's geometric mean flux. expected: 16.1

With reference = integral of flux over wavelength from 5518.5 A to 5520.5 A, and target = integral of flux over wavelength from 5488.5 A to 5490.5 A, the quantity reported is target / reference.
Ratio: 1.09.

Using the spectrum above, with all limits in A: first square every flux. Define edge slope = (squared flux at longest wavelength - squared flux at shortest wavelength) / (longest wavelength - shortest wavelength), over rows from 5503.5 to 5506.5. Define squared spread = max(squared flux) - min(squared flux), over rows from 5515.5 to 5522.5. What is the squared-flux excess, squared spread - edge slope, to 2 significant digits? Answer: 34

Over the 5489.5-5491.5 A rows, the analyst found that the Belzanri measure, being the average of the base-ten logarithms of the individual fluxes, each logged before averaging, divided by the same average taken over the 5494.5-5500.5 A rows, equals 1.00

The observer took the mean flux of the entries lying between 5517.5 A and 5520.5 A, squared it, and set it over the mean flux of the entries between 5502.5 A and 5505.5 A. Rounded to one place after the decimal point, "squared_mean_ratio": 14.9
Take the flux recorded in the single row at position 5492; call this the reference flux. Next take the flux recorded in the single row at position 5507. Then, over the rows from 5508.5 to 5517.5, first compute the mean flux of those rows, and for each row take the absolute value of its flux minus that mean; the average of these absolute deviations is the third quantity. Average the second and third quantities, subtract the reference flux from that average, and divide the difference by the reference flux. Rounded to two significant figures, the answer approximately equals -0.54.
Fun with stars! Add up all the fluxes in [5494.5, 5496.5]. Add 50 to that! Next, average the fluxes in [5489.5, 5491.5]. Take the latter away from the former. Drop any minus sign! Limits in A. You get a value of 65.4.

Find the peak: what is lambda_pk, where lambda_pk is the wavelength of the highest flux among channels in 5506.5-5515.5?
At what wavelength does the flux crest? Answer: 5511 A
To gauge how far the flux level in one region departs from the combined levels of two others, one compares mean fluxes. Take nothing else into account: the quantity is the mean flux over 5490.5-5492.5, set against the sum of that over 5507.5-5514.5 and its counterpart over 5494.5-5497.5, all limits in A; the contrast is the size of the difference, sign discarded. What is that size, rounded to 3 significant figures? 14.8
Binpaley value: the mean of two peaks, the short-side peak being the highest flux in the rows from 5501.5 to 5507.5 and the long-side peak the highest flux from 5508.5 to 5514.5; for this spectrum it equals 16.9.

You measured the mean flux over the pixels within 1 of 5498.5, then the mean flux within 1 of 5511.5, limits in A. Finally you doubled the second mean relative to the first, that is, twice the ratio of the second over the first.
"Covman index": 2.10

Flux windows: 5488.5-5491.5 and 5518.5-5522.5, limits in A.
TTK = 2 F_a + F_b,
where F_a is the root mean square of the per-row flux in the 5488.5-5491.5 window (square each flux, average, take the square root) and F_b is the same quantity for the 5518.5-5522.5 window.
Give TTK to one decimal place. 47.8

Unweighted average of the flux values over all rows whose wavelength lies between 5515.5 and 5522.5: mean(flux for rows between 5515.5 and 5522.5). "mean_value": 15.4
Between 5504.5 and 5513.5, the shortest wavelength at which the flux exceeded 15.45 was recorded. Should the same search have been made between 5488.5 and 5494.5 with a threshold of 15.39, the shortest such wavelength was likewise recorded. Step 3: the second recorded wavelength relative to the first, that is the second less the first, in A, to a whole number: -16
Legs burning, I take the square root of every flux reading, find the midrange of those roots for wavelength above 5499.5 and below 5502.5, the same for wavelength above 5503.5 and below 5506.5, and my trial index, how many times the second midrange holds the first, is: 0.974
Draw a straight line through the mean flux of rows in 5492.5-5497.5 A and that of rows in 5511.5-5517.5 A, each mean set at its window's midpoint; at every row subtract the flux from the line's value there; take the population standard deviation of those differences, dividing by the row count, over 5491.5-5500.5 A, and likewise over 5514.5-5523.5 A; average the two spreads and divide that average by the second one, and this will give 1.37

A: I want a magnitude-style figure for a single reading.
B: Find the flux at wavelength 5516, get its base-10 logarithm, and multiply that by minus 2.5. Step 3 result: -2.94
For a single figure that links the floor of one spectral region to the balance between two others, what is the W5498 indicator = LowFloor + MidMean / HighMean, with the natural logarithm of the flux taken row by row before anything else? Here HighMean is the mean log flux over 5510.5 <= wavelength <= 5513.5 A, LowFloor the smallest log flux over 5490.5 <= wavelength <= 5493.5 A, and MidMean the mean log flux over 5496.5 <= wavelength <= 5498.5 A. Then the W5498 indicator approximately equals 3.81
